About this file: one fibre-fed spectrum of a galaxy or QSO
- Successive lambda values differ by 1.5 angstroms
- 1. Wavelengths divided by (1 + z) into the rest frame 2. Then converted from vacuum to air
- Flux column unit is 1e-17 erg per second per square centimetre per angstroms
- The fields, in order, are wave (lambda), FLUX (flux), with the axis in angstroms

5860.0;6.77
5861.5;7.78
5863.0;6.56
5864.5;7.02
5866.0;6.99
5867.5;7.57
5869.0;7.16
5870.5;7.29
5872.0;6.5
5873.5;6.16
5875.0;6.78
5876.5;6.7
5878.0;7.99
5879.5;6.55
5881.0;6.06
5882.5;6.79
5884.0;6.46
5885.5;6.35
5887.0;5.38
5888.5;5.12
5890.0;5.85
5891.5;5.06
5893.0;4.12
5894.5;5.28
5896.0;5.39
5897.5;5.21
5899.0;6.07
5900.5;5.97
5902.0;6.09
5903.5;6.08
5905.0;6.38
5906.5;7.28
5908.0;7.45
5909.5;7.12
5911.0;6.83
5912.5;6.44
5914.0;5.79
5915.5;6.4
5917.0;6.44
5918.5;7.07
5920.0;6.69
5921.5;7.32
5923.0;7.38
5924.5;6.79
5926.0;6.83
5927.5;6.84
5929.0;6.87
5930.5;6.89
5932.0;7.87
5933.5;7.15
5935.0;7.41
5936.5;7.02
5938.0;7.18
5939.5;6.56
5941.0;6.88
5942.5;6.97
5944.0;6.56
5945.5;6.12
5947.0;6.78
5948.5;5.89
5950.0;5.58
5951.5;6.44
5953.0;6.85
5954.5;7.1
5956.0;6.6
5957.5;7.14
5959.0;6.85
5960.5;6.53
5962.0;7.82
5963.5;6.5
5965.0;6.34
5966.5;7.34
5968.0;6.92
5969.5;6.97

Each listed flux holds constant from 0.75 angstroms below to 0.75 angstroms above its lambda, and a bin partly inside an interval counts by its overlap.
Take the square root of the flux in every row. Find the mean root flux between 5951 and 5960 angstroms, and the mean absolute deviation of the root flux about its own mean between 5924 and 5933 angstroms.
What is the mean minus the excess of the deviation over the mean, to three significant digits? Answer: 5.17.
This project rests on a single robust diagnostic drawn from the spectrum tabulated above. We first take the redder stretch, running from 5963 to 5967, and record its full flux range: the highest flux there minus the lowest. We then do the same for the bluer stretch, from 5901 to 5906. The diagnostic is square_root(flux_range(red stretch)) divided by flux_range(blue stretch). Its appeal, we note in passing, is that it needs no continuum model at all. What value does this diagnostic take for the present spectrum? 3.3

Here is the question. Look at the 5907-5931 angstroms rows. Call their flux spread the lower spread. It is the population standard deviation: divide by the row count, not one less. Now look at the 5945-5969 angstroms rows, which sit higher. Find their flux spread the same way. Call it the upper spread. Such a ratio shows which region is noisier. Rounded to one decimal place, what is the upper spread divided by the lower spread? 1.3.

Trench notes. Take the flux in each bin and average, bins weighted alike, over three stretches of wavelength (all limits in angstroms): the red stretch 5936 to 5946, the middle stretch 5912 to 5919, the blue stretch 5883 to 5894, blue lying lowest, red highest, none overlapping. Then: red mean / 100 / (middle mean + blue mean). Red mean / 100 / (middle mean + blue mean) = 0.0057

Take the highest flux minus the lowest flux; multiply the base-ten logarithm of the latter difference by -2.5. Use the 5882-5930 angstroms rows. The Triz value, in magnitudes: -1.3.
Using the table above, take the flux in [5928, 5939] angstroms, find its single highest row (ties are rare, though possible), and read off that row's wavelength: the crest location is 5932.0 angstroms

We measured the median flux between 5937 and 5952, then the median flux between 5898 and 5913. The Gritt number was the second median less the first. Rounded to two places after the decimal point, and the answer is -0.15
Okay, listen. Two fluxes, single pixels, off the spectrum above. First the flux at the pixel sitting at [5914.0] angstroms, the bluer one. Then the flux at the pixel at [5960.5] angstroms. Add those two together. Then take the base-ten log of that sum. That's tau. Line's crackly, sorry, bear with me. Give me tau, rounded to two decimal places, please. 1.09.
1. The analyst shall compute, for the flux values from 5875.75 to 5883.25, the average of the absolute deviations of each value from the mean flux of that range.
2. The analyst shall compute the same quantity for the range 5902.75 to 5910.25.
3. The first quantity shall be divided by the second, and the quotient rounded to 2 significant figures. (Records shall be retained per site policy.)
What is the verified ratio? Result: 0.93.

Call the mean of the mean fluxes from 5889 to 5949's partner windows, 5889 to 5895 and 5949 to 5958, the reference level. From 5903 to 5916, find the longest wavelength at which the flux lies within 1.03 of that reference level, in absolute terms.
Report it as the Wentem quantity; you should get 5915.5 angstroms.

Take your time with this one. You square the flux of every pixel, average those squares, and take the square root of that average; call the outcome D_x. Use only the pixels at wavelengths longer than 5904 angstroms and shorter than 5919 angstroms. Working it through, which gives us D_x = 6.74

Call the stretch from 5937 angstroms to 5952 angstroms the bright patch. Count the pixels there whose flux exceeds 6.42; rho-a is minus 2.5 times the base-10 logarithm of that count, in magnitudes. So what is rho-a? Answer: -2.1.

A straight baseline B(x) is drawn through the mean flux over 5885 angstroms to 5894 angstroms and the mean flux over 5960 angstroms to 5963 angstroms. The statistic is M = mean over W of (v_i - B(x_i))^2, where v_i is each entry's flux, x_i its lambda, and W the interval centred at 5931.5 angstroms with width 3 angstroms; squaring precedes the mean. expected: 1.2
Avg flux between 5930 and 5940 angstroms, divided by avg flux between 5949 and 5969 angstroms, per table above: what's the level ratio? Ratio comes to 1.06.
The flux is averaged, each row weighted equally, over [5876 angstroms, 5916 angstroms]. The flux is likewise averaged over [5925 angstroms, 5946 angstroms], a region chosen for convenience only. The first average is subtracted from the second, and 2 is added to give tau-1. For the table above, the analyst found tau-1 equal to 2.8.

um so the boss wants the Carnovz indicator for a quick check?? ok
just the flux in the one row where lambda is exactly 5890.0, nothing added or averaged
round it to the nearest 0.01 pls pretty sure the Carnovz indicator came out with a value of 5.85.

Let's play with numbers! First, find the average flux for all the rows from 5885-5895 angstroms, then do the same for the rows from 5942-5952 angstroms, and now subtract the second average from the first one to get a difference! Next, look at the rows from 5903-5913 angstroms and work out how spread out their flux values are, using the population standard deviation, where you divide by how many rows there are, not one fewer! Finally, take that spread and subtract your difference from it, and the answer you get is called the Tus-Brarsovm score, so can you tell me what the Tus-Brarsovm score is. 1.5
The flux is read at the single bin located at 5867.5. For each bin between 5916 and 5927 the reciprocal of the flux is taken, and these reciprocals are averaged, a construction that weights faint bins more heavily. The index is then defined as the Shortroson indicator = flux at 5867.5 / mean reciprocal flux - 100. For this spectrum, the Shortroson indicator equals -48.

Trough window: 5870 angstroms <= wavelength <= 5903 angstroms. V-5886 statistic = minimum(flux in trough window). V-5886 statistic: 4.12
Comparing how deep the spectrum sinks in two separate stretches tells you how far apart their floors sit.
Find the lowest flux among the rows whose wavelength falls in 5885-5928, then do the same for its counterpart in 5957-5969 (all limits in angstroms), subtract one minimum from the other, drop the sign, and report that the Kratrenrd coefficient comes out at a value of 2.2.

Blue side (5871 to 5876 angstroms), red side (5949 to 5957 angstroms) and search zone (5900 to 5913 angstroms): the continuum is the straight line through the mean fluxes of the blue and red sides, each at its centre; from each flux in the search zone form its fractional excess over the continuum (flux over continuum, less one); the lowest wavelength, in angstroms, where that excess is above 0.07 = 5906.5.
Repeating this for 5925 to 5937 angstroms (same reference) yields 5932.0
